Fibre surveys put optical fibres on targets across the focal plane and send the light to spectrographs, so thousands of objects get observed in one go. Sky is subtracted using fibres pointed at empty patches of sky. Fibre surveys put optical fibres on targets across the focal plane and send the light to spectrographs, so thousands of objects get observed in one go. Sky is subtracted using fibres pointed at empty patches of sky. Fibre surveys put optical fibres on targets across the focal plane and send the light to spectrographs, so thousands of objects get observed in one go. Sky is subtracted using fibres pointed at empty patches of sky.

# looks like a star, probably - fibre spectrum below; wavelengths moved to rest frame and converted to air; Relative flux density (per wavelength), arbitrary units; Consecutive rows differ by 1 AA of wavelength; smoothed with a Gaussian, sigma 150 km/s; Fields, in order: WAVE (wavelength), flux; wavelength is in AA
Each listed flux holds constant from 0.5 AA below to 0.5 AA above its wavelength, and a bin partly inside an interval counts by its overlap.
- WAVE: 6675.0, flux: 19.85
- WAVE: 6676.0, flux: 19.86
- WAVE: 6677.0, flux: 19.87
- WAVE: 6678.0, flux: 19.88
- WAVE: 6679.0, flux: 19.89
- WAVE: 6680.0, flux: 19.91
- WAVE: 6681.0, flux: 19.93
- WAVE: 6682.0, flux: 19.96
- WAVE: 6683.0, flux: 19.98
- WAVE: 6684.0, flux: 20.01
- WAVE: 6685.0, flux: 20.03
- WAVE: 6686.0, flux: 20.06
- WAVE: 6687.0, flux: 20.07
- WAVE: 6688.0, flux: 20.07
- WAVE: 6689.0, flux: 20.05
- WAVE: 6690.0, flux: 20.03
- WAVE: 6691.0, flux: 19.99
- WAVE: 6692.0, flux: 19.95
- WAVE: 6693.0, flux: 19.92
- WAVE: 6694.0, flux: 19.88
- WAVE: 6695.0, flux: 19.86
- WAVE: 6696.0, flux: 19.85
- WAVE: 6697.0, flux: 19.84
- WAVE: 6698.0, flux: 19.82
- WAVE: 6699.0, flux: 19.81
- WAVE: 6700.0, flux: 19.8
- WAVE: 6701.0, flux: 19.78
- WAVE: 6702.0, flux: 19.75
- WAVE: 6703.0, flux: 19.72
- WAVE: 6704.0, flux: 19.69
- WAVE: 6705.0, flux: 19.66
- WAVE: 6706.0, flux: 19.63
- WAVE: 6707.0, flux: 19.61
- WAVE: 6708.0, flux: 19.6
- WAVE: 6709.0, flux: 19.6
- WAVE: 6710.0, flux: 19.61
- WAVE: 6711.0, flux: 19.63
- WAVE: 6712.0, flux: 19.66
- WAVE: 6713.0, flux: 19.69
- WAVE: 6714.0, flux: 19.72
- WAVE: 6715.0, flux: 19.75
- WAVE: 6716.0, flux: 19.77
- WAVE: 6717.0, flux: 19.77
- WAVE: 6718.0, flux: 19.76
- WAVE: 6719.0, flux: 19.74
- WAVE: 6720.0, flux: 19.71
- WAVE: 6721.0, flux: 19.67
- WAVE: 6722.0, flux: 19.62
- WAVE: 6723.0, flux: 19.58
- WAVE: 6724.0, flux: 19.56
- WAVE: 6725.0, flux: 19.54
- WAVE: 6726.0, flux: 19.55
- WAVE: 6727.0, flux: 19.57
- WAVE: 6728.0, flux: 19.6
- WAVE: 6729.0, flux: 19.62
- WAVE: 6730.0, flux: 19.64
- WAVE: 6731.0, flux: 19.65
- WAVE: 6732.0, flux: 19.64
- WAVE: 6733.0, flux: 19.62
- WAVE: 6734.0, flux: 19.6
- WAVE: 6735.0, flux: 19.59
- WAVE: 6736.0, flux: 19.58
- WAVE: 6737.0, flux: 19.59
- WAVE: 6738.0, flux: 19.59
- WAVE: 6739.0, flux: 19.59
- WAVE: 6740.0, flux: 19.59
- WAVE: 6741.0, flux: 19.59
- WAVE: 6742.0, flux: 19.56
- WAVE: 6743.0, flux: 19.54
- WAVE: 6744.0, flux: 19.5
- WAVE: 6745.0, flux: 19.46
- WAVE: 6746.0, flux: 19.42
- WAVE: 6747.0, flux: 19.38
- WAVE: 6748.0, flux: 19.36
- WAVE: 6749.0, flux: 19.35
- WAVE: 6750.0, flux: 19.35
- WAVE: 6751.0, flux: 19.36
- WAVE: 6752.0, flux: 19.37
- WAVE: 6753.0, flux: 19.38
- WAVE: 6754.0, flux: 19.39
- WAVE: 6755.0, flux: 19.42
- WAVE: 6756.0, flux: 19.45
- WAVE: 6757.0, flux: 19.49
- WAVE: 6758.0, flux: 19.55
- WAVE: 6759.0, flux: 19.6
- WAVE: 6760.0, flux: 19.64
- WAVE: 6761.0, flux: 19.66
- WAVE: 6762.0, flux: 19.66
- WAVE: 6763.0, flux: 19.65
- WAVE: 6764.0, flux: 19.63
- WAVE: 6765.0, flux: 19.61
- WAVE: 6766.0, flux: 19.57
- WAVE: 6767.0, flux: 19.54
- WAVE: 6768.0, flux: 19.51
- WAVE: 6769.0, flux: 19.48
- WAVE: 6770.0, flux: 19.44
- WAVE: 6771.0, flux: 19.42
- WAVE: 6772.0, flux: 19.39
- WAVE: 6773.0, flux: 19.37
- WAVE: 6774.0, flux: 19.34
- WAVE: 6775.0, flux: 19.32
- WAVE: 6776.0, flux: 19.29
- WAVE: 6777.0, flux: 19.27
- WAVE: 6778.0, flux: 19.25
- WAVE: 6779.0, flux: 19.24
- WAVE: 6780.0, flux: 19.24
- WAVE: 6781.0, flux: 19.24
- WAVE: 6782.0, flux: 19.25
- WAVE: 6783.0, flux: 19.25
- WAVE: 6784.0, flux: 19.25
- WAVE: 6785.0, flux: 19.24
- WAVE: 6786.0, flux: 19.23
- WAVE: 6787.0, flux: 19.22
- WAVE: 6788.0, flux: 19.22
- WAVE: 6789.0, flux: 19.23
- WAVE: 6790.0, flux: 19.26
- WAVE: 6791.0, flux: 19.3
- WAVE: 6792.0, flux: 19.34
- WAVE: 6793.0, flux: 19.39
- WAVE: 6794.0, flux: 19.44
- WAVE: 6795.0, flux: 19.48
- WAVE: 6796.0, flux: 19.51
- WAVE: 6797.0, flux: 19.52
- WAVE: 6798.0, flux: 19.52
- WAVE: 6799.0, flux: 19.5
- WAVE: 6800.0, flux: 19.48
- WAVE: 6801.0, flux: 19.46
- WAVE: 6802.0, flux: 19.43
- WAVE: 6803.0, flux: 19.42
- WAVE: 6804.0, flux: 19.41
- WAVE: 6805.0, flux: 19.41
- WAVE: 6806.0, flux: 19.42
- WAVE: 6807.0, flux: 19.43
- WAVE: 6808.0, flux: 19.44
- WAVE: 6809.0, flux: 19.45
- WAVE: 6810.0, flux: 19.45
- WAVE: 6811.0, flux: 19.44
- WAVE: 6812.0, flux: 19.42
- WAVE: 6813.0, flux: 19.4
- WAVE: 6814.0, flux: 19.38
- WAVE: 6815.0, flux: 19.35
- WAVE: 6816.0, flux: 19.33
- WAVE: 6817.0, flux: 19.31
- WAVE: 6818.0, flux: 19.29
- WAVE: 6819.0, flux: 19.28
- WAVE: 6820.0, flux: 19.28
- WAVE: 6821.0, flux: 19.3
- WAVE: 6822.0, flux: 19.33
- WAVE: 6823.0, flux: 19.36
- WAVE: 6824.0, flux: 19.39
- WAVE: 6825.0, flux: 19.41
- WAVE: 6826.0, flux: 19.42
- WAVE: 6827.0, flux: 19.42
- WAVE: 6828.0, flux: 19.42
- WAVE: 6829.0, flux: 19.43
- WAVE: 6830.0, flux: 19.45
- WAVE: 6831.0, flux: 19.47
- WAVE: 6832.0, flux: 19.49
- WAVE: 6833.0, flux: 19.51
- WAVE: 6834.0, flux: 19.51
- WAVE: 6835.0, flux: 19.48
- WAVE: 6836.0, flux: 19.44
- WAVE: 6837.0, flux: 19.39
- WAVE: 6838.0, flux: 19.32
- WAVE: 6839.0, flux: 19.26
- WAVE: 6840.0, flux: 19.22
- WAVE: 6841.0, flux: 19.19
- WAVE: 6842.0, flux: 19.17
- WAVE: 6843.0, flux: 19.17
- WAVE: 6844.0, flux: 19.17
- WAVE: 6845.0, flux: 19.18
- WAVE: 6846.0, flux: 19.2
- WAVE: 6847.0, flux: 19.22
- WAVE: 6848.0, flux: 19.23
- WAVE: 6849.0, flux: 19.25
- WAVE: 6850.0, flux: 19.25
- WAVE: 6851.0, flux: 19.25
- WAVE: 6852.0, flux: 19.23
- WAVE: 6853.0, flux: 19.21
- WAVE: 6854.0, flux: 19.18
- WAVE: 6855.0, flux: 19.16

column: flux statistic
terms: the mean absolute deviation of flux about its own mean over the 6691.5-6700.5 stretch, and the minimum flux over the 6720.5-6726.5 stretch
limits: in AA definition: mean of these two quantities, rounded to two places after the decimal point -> 9.79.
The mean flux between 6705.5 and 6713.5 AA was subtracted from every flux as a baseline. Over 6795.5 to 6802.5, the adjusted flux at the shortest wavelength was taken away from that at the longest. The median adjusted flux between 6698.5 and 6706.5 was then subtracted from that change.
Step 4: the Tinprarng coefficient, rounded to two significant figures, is -0.19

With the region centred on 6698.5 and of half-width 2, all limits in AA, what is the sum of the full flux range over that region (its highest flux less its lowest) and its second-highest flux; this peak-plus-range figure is 19.9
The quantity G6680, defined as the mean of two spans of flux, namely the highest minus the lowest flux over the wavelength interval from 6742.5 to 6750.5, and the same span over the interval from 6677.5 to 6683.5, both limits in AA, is 0.145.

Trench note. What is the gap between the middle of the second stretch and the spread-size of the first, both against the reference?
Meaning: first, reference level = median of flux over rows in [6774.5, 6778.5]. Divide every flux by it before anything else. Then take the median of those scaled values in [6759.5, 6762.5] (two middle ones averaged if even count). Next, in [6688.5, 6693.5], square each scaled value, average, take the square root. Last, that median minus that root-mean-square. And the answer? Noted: -0.017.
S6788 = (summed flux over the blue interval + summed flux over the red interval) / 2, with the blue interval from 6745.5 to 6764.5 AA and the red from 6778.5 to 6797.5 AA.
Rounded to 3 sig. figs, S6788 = 368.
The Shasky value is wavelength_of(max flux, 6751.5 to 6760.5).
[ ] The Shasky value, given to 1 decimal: 6760.0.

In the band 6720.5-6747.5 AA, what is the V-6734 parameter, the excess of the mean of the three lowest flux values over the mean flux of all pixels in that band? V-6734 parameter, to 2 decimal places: -0.15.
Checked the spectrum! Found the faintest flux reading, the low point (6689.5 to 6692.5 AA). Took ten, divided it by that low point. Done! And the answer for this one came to 0.501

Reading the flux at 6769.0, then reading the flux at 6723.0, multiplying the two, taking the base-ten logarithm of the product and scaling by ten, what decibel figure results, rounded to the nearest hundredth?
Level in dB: 25.81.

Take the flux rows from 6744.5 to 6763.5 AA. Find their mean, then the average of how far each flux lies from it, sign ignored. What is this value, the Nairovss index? 0.101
